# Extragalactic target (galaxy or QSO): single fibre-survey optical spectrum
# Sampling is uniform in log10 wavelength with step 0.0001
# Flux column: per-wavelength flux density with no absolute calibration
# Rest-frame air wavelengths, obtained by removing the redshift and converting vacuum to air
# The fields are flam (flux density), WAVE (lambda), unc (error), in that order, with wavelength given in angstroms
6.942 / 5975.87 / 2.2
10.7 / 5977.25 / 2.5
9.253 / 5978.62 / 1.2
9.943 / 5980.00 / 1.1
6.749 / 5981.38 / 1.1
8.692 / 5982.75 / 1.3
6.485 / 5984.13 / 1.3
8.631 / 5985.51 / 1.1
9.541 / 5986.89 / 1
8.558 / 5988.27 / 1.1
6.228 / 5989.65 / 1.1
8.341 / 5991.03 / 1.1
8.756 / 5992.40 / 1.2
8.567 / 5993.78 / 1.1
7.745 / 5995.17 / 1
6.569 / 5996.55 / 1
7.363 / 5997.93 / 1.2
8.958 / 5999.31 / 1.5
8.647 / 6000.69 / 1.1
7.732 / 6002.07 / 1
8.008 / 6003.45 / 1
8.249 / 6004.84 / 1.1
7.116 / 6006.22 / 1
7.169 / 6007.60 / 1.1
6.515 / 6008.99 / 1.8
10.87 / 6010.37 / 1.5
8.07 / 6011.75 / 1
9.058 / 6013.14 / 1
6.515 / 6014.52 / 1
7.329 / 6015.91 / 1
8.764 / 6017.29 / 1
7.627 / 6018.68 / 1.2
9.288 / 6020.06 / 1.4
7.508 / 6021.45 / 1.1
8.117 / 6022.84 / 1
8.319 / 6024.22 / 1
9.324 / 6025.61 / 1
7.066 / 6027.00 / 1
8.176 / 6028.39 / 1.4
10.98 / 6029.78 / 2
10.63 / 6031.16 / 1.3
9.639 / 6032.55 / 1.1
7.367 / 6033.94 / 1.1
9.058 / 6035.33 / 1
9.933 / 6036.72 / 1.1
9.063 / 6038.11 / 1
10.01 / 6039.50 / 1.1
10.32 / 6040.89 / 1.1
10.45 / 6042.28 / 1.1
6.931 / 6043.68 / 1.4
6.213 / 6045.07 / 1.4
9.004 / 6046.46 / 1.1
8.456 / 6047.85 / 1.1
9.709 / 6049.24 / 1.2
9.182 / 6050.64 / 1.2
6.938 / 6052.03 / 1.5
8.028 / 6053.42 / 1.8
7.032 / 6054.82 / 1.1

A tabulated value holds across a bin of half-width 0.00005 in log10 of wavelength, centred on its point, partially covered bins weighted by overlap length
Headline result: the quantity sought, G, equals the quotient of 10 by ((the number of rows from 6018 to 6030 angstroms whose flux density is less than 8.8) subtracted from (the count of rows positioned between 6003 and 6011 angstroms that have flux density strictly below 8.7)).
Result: -10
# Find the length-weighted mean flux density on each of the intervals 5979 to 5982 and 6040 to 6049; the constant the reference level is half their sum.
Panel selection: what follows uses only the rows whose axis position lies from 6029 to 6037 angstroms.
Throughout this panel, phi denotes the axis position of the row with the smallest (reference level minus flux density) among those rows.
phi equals 6029.78 angstroms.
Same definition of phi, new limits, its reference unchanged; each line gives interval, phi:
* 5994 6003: 5999.31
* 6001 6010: 6004.84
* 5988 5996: 5992.40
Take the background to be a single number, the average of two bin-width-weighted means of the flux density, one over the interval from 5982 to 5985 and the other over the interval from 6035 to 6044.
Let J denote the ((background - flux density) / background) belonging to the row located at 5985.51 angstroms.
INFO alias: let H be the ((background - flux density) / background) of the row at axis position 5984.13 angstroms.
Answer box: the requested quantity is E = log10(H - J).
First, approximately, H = 0.24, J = -0.01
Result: -0.60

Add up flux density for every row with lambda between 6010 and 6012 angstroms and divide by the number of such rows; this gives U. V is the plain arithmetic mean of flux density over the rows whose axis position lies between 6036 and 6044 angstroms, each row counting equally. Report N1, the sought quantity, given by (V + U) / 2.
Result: 9.5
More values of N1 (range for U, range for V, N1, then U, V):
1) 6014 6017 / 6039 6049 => 7.8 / 6.92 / 8.8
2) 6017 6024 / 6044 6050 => 8.3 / 8.26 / 8.3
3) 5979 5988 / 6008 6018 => 8.3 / 8.34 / 8.2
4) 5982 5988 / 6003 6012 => 8.2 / 8.34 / 8.0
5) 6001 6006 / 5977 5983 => 8.5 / 8.00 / 9.1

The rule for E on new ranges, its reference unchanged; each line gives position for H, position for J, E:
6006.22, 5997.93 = -1.54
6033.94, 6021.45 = -1.78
